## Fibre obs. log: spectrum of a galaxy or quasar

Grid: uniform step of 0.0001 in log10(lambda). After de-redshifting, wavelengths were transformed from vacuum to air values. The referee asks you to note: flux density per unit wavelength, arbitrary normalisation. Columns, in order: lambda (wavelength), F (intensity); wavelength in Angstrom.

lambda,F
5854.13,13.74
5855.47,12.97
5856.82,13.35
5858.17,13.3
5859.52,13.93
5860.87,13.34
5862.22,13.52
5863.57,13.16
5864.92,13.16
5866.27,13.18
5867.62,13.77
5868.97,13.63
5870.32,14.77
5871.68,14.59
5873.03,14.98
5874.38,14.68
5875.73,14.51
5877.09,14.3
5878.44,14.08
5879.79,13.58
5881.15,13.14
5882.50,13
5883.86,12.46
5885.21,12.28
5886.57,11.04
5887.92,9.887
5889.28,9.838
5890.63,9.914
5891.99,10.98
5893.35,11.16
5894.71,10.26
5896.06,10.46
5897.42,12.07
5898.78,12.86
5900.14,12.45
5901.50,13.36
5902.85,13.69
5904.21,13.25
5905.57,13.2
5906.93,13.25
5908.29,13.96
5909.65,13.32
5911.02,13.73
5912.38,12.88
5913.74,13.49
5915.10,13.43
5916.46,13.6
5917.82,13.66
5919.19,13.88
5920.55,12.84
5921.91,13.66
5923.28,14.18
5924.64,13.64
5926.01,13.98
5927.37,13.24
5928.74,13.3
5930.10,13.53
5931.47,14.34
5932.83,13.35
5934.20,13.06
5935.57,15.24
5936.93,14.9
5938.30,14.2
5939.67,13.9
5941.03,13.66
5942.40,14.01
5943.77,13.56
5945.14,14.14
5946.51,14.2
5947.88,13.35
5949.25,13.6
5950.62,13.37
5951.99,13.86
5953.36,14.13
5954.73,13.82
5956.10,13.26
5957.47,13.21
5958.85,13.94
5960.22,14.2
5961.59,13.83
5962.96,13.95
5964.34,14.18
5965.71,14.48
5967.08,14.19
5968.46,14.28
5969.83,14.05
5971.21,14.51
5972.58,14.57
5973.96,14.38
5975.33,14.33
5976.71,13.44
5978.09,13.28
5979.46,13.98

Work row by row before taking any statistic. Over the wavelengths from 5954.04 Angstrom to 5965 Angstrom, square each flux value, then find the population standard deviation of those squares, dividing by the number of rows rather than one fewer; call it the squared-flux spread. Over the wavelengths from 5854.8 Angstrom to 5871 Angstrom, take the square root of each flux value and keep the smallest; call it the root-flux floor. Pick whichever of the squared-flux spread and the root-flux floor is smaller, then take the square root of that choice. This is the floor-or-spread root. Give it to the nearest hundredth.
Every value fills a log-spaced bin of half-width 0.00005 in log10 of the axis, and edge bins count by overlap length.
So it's 1.90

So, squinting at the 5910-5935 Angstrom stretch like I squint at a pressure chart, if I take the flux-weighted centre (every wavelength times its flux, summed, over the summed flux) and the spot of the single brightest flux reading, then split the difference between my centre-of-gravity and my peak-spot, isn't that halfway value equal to 5927.0 Angstrom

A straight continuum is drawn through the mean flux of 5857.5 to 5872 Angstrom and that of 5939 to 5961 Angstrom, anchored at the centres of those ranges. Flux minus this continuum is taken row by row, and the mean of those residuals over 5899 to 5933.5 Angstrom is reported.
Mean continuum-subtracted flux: -0.24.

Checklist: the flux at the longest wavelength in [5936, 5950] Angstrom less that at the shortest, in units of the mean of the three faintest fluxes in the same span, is -0.10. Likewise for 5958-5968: 0.02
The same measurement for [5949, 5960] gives 0.03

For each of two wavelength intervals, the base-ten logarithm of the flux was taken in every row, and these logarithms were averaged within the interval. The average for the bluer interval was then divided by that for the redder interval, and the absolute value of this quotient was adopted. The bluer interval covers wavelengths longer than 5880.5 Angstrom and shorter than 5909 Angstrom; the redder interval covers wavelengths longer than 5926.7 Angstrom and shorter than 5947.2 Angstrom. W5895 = 0.94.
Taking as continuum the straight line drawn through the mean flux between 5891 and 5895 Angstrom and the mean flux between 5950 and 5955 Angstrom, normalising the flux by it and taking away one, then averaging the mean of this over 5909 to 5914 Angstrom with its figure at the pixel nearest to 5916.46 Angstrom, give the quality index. 0.14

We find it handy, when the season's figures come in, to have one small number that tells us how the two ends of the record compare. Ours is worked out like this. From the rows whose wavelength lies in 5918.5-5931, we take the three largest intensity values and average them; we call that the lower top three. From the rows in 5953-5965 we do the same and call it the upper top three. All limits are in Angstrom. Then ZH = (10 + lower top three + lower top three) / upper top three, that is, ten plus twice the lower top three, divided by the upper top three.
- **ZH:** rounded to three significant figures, 2.68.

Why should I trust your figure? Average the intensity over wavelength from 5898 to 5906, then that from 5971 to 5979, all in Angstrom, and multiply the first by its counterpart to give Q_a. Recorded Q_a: 185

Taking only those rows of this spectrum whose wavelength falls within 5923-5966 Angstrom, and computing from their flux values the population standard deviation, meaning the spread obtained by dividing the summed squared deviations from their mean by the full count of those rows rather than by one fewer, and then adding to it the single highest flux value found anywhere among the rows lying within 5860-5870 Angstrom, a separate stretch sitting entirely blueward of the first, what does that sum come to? 14.3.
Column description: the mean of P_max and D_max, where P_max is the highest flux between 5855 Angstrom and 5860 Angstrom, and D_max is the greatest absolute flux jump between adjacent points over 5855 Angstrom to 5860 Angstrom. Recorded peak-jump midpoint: 7.28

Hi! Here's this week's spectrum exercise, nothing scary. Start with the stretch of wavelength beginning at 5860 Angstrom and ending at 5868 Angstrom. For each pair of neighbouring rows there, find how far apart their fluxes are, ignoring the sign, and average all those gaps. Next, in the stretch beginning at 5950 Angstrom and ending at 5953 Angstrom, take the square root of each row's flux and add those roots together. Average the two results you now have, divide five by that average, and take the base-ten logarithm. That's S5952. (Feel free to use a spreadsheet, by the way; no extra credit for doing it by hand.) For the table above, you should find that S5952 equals 0.12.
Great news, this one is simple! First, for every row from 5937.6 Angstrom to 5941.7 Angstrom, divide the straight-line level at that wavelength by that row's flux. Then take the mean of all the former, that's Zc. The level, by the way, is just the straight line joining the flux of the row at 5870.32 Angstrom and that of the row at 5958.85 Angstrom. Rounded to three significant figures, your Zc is 1.01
